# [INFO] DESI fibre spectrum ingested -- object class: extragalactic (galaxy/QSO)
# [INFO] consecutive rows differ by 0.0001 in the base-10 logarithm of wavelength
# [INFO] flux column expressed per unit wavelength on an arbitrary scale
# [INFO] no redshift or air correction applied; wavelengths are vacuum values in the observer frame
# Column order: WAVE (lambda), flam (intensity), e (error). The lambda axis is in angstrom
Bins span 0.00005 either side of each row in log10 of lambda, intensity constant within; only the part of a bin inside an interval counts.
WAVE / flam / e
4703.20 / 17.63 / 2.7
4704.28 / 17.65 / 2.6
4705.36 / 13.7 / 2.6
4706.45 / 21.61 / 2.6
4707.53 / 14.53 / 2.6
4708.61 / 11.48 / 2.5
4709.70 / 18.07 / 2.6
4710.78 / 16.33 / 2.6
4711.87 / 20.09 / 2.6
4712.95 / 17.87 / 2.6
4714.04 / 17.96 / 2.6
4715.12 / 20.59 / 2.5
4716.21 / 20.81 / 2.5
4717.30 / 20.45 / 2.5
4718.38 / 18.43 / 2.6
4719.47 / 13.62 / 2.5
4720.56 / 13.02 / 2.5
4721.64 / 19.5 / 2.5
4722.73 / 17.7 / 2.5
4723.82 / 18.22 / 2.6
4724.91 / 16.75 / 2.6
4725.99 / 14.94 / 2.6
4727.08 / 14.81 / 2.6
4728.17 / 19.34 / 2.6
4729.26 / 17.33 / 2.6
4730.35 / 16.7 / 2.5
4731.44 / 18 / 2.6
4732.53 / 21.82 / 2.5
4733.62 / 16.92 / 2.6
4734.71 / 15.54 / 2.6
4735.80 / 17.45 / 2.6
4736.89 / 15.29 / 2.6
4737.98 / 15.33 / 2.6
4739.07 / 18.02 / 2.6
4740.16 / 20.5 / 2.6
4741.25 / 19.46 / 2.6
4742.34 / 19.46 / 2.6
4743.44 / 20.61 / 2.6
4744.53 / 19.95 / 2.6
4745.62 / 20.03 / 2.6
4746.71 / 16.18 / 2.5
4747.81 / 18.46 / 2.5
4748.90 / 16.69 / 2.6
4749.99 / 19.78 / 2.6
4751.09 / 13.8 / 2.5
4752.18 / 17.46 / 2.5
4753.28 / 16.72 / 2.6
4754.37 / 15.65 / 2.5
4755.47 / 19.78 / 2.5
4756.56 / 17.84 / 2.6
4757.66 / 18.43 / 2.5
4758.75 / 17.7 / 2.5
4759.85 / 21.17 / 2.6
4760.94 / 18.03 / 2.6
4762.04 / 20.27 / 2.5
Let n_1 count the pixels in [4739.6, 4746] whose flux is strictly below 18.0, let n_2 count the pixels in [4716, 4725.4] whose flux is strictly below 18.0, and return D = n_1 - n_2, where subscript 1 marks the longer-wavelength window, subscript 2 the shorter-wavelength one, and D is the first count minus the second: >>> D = -4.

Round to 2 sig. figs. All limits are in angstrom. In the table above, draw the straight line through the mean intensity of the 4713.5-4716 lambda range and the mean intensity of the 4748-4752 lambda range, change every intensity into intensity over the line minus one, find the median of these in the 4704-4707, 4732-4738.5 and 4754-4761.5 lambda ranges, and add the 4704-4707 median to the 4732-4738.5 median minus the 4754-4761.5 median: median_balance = -0.34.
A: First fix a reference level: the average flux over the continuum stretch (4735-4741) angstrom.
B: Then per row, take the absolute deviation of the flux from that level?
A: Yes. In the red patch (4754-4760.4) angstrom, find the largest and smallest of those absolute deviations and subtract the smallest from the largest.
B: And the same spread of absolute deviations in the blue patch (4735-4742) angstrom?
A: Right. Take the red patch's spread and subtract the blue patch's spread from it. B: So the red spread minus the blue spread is 0.4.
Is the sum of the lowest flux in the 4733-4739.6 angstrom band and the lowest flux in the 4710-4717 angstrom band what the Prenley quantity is 31.6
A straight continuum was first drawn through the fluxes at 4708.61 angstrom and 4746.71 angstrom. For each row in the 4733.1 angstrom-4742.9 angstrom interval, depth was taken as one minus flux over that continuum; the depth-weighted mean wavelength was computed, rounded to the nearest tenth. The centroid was 4739.0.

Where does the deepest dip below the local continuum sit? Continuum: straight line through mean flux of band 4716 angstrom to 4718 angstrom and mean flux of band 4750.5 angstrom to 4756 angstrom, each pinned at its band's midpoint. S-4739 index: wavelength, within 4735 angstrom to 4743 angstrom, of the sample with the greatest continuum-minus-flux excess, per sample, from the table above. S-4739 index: 4736.89 angstrom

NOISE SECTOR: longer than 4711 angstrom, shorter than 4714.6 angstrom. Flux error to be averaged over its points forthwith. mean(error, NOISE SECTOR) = 2.60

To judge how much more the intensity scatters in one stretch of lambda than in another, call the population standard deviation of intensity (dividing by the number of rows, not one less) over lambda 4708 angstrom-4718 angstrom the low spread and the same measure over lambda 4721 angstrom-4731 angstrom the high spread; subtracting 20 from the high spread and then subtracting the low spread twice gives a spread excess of -24.0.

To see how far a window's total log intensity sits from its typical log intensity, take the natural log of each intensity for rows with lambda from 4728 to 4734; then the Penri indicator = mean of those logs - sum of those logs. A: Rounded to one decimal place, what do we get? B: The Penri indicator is -14.5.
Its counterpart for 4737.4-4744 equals -14.7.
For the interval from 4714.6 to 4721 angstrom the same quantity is -14.3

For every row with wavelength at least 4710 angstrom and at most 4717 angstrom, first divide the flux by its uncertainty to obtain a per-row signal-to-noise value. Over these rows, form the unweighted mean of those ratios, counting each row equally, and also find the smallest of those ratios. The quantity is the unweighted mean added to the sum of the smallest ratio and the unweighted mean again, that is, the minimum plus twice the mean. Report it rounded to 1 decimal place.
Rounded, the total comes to 21.1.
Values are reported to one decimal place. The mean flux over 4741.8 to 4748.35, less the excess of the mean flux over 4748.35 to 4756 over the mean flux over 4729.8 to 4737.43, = 19.4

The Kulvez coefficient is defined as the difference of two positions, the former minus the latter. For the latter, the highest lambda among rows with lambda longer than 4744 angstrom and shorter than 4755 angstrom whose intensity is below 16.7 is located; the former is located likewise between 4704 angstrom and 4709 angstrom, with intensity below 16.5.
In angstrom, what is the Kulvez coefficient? -45.8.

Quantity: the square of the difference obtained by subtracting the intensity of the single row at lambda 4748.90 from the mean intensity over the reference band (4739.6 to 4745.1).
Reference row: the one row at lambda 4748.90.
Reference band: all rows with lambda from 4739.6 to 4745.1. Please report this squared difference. 10.9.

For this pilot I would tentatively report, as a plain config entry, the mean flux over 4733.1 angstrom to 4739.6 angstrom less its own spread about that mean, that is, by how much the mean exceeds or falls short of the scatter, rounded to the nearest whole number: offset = 15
